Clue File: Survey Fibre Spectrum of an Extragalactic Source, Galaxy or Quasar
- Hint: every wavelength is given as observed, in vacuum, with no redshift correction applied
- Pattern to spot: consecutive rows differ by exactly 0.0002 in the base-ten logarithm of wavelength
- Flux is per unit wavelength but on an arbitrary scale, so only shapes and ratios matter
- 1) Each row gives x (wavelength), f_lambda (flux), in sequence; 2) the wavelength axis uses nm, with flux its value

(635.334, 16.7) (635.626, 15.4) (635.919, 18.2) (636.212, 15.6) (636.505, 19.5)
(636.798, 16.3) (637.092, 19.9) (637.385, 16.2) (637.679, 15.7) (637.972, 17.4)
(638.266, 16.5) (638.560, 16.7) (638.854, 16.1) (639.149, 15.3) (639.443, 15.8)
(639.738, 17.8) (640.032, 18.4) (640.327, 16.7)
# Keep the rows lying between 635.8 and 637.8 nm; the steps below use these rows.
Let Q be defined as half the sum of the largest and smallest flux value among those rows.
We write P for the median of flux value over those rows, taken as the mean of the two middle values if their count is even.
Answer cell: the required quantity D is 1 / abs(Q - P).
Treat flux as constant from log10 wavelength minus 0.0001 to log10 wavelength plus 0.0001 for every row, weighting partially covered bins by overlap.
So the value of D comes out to 0.7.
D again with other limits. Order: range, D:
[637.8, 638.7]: 4.0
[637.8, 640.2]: 4.0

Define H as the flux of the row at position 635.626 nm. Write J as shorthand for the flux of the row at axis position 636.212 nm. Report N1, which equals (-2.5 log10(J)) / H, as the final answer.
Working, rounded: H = 15.4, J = 15.6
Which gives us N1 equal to -0.194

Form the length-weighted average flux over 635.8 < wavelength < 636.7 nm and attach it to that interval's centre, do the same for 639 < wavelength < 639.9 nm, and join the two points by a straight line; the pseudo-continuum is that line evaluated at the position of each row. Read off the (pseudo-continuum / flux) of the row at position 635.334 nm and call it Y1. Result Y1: 1.08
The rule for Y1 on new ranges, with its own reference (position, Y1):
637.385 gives 1.06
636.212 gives 1.13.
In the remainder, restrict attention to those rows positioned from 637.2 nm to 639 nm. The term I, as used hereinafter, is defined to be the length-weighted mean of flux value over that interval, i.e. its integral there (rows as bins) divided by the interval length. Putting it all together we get 16.5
